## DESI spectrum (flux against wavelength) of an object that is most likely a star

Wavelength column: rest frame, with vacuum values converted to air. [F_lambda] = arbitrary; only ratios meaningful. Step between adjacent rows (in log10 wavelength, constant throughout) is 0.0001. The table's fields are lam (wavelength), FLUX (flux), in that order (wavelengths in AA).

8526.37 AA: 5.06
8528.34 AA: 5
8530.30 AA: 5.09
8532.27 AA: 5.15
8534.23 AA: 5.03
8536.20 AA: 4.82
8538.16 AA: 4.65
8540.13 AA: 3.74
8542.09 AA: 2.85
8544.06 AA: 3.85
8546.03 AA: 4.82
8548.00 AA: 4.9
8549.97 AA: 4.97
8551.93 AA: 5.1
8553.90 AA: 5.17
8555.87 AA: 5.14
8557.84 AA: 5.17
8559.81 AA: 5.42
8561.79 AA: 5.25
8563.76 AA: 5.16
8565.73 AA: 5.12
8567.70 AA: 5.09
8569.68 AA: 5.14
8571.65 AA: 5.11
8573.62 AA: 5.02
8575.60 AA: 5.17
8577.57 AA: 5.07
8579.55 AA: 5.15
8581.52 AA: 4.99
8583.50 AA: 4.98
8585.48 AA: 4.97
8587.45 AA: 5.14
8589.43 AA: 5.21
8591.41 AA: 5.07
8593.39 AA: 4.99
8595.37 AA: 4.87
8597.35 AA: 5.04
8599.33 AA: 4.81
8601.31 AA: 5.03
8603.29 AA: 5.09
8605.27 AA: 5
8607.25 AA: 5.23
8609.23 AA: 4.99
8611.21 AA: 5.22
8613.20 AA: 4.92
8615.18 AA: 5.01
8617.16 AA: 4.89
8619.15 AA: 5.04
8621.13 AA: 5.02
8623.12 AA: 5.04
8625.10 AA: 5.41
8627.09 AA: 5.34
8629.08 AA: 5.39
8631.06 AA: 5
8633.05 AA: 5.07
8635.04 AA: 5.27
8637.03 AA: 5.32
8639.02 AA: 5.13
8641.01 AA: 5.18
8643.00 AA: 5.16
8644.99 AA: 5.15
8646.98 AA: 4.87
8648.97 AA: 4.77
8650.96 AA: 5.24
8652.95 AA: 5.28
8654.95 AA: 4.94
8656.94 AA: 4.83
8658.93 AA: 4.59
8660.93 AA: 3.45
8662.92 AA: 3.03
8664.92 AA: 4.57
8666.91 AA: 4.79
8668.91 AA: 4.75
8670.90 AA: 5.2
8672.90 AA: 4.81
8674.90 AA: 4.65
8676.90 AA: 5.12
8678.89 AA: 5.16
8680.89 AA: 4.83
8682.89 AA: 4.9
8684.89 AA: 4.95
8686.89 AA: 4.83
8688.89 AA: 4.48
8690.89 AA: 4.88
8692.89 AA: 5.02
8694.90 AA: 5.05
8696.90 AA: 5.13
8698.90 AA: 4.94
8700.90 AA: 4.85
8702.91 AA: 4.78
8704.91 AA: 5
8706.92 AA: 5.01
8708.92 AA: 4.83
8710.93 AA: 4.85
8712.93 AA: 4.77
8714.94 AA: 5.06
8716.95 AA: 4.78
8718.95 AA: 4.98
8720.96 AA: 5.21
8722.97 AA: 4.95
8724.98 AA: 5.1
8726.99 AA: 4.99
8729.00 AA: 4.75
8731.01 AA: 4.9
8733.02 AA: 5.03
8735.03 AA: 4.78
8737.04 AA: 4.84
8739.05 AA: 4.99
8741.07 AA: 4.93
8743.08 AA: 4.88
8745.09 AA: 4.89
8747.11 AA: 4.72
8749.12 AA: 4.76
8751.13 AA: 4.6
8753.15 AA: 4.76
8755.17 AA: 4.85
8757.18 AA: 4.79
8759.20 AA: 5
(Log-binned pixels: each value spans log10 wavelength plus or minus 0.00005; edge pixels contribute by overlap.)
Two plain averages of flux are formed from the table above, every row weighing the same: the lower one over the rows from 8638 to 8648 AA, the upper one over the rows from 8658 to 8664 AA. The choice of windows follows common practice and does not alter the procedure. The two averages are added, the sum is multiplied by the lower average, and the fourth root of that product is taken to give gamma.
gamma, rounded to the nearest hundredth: 2.59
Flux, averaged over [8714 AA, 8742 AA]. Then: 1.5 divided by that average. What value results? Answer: 0.3031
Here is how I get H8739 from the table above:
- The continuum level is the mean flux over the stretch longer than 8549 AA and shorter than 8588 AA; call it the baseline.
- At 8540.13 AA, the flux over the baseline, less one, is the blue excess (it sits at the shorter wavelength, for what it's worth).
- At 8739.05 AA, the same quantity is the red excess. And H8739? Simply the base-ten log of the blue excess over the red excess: 1.0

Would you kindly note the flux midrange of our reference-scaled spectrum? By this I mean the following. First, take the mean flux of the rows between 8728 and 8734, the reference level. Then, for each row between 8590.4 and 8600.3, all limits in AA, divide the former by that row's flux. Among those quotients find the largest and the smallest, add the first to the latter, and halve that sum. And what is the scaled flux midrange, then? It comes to 0.99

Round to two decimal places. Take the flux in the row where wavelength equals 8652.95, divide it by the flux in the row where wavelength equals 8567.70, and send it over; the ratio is 1.04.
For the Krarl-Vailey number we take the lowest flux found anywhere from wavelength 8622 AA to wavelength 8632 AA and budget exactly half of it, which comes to 2.50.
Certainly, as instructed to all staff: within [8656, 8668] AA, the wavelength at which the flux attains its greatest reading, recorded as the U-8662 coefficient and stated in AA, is 8656.94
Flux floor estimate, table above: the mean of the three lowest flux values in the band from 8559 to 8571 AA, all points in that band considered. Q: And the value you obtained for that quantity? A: 5.12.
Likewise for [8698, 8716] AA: 4.79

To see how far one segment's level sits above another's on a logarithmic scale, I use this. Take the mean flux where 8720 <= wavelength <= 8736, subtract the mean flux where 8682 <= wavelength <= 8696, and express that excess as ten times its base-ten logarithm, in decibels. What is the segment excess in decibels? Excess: -10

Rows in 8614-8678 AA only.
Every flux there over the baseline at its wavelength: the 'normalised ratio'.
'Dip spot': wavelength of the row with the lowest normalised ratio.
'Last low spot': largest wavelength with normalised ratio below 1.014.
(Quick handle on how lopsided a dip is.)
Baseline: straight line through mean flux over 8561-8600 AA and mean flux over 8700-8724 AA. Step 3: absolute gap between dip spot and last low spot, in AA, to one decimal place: 12.0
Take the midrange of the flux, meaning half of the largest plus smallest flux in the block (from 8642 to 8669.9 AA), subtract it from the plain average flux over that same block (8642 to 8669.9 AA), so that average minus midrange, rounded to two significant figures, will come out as 0.52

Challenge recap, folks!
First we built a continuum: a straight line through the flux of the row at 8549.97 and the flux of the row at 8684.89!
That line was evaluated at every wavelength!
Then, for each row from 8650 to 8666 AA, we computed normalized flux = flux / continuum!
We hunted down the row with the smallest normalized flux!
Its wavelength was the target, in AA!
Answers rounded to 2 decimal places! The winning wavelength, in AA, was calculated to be 8662.92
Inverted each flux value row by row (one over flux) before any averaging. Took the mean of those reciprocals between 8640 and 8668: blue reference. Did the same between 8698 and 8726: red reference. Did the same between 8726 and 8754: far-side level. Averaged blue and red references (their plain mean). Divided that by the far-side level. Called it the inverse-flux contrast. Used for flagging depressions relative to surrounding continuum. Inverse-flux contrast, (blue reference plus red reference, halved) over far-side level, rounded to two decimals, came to 1.02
